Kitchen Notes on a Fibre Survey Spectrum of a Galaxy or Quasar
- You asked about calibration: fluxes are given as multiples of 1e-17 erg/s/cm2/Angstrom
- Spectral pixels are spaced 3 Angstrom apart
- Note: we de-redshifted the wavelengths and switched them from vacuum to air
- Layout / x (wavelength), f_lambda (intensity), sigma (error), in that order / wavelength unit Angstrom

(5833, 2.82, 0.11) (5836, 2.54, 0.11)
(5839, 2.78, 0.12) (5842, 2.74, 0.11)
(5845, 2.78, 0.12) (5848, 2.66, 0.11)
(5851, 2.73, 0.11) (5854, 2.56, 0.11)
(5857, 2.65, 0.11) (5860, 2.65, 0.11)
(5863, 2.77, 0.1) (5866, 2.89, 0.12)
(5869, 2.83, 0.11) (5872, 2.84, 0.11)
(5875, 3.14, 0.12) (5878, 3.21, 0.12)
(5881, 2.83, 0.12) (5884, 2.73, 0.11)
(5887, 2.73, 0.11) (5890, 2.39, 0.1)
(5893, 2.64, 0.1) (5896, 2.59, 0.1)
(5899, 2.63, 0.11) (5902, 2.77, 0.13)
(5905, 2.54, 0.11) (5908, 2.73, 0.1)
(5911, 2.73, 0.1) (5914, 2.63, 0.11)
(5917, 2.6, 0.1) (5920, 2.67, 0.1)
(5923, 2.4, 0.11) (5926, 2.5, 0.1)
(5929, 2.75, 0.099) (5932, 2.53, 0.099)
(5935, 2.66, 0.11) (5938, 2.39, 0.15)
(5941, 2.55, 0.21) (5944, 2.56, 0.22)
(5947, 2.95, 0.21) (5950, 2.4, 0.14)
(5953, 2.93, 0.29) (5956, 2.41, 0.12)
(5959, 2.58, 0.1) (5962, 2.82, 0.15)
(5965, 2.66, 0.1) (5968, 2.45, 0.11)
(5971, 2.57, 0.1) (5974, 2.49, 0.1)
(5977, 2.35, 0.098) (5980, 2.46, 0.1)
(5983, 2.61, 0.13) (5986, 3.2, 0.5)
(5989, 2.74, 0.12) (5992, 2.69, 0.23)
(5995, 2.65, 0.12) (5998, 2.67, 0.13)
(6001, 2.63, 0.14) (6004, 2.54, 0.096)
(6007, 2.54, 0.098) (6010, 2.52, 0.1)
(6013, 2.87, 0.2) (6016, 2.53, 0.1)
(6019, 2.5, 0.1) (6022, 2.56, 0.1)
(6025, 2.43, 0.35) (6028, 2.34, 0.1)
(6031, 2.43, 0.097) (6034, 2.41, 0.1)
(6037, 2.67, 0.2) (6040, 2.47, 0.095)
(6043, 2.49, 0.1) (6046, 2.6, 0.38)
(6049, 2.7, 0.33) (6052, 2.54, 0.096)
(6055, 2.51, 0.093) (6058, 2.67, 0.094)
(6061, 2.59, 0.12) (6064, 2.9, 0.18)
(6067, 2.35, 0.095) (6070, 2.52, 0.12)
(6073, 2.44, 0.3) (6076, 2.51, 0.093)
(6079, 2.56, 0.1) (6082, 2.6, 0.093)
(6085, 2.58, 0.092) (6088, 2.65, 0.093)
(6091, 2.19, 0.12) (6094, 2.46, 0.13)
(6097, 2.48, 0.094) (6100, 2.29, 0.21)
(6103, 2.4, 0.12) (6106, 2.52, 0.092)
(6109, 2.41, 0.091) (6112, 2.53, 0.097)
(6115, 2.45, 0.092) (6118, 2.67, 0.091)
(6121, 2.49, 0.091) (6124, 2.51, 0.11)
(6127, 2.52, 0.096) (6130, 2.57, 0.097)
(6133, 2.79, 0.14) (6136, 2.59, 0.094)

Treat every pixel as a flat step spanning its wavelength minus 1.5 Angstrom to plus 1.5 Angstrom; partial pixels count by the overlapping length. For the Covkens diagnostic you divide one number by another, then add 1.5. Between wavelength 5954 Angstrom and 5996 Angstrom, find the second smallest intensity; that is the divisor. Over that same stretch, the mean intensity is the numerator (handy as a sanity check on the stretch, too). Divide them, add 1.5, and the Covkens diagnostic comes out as 2.59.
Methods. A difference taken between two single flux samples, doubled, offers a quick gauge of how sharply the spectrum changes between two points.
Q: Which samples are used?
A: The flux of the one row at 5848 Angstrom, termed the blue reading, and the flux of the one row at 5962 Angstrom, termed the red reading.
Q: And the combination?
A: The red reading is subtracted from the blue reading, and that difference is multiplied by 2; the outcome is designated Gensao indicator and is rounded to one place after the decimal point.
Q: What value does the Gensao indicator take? -0.3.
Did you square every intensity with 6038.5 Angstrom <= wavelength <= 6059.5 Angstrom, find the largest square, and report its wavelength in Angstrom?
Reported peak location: 6049 Angstrom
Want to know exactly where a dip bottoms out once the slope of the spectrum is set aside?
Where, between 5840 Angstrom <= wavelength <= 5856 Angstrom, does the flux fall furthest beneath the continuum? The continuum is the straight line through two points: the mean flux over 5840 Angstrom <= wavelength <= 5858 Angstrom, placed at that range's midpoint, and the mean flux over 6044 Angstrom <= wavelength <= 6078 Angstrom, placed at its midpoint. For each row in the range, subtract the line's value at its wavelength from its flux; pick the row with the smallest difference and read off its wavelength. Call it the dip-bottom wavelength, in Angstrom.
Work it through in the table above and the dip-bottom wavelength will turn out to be 5854 Angstrom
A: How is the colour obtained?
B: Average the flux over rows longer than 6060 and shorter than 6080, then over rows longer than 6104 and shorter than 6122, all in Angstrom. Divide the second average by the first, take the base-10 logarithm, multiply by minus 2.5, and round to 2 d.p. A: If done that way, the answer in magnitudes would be 0.02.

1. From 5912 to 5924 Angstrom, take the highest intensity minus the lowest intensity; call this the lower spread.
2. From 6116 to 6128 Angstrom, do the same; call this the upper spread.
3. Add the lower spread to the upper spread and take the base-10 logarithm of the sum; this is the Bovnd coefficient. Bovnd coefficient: -0.35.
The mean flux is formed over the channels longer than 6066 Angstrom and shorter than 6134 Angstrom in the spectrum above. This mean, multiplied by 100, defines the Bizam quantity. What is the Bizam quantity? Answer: 250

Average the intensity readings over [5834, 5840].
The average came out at 2.66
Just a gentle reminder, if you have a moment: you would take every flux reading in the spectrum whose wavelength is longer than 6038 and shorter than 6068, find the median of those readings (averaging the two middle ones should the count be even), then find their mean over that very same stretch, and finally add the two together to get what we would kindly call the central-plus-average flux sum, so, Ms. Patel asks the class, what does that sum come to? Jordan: 5.15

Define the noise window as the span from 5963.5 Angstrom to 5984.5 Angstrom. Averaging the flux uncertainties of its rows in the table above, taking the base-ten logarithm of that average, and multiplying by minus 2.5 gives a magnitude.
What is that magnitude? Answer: 2.44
